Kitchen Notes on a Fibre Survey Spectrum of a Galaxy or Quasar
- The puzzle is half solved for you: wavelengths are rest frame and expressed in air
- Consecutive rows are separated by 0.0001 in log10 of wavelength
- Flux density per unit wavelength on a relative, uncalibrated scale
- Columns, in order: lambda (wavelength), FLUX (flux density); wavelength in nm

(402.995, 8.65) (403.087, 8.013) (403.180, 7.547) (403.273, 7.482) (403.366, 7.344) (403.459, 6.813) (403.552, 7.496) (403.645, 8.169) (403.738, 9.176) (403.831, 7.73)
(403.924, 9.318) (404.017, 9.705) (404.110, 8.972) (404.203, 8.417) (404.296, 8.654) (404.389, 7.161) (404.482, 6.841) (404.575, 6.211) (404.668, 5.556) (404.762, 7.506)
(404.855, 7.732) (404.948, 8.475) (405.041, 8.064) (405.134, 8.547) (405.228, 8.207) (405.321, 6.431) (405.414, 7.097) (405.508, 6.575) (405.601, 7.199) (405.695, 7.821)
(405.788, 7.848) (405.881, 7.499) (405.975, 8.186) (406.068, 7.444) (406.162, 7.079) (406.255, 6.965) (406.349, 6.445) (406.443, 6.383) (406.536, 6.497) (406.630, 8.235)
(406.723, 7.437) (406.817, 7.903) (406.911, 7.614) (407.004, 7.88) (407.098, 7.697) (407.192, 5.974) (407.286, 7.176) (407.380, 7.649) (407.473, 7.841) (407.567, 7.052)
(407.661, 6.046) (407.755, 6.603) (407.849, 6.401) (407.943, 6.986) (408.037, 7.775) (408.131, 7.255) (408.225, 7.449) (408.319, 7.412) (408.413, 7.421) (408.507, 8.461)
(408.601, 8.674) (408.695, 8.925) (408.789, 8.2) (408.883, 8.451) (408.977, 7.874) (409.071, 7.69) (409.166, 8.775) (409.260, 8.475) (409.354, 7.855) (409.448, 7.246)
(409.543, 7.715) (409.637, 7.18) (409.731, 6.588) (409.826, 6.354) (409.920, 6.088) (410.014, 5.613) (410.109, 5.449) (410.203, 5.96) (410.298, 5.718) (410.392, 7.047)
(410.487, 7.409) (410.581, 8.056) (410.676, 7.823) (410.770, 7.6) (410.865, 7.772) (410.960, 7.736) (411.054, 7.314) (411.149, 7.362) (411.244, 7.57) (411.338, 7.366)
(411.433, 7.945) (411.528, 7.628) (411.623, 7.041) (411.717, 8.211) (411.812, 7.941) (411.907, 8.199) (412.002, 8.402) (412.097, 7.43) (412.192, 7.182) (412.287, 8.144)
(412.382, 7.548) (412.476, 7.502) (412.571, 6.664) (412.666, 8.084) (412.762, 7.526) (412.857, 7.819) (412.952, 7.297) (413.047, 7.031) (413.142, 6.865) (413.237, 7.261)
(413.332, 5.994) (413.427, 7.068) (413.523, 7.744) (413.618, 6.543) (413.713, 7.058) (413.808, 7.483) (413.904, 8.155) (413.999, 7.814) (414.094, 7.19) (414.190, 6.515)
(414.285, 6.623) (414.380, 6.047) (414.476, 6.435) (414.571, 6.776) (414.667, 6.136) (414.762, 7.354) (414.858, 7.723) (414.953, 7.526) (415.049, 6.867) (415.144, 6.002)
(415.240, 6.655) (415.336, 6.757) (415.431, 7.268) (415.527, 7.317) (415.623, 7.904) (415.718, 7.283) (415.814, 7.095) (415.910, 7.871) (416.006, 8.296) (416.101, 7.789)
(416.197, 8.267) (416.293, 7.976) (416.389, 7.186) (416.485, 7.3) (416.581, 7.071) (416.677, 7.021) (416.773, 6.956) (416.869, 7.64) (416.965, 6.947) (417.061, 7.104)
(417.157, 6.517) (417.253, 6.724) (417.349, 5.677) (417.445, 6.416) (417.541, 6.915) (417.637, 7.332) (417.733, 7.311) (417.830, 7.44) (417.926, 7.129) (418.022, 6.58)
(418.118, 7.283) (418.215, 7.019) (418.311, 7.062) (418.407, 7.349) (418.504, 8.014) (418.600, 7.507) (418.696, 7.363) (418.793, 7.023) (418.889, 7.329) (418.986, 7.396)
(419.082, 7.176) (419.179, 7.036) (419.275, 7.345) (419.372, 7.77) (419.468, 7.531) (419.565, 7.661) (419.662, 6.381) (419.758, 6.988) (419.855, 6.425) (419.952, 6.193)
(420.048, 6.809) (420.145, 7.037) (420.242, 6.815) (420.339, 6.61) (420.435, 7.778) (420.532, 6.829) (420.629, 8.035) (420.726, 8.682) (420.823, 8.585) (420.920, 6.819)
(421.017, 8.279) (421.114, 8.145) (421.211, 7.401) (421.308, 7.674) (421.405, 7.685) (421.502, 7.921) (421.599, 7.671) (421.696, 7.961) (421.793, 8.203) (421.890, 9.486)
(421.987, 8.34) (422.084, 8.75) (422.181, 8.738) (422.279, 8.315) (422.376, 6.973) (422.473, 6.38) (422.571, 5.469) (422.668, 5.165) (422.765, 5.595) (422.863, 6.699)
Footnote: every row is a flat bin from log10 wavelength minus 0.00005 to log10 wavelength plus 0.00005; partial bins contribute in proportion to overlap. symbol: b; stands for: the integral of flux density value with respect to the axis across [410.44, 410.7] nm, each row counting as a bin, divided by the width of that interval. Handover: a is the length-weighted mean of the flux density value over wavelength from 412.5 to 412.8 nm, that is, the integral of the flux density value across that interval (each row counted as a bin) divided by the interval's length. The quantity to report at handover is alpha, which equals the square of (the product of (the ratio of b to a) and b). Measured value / 66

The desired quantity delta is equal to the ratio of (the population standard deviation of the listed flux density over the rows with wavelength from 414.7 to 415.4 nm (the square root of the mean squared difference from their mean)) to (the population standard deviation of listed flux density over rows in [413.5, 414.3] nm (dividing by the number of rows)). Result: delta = 1.0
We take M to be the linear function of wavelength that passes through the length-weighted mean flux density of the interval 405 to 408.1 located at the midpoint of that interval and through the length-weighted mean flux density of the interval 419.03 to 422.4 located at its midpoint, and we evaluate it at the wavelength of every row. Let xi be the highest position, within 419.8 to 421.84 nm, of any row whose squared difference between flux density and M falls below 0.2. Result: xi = 421.696 nm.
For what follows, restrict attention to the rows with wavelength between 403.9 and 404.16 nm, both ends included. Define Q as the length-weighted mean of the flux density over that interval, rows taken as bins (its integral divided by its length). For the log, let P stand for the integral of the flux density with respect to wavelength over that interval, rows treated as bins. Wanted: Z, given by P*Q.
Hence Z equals 22.6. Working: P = 2.42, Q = 9.3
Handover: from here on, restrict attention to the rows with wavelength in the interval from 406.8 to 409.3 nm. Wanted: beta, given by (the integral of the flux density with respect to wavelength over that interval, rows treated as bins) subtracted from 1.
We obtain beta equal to -18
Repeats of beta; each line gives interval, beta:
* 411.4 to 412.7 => -9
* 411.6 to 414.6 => -21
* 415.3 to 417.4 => -14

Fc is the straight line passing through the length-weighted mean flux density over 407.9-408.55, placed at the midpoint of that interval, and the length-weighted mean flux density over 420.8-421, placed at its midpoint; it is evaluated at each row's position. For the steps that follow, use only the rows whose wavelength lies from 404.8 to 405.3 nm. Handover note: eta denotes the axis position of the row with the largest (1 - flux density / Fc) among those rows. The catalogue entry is 404.855 nm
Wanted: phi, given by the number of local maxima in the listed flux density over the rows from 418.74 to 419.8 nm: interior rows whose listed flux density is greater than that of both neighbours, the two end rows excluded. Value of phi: 3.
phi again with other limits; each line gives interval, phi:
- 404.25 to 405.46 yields 2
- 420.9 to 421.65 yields 2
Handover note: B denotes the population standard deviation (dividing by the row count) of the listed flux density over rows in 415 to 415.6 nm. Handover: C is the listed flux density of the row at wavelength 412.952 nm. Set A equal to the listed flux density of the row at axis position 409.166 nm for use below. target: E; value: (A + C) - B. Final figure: 15.6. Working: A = 8.775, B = 0.44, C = 7.297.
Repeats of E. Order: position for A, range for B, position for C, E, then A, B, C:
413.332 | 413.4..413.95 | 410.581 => 13.5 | 5.994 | 0.52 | 8.056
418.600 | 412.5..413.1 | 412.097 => 14.5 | 7.507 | 0.47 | 7.43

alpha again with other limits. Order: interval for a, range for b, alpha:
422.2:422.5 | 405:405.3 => 79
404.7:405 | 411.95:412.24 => 57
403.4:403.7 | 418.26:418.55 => 55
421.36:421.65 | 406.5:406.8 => 52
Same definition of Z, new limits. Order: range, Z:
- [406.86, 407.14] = 16.8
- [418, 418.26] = 12.7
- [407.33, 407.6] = 15.4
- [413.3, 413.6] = 14.4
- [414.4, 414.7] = 12.3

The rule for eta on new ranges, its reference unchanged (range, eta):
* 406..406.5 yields 406.443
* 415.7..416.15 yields 415.814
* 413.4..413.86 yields 413.618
